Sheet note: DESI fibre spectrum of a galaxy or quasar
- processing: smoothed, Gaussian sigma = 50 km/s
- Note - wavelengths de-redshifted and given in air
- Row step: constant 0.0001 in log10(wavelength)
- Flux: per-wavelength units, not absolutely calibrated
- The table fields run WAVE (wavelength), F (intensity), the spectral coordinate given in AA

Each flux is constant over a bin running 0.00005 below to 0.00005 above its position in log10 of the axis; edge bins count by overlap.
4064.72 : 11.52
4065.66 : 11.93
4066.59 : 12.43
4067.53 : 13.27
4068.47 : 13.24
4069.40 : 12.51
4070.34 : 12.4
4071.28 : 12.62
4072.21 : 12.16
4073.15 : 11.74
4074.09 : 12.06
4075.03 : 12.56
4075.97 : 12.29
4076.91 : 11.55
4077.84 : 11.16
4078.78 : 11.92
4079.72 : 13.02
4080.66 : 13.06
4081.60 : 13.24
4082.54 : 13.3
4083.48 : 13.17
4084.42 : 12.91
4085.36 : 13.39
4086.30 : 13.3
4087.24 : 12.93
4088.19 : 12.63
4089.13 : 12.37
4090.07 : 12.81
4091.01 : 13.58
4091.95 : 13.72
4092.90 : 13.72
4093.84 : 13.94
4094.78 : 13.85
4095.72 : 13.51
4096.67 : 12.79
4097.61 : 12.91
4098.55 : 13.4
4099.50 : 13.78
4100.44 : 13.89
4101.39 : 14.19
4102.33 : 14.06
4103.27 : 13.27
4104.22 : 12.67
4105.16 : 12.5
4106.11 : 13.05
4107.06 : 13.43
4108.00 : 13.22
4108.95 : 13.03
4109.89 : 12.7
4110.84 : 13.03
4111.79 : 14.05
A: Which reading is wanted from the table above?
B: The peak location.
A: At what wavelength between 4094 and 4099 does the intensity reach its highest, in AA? 4094.78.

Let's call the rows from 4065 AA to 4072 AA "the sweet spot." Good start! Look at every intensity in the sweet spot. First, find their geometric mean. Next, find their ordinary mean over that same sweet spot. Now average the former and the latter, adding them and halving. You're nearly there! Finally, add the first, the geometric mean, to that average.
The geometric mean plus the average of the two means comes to 25.2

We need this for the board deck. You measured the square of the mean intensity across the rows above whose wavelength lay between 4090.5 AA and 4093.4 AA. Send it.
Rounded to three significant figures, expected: 187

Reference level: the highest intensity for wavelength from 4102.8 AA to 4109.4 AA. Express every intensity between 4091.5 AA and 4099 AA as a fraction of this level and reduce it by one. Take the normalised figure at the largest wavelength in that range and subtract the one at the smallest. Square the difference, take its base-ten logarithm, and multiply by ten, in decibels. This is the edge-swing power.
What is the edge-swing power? -32.5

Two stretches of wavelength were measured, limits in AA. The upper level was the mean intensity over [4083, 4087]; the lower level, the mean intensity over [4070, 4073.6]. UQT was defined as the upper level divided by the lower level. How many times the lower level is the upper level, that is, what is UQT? 1.08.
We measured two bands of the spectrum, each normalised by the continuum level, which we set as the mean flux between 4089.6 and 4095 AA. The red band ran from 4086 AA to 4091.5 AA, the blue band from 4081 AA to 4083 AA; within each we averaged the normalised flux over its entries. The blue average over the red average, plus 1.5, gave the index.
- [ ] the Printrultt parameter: 2.53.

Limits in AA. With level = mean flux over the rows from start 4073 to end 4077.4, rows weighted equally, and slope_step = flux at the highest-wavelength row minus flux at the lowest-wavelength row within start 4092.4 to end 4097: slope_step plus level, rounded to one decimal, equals 11.1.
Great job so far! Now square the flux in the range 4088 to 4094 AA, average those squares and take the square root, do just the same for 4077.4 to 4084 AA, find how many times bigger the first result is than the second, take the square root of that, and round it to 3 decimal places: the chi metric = 1.021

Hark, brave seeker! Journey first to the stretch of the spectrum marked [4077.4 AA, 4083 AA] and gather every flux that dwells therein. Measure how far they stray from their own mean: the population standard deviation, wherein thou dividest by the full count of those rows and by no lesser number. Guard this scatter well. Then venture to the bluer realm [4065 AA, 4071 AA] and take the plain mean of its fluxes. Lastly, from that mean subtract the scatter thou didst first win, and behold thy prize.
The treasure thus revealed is 11.8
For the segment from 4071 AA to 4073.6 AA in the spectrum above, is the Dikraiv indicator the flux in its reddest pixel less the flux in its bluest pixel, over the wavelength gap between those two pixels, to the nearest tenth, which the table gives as -0.5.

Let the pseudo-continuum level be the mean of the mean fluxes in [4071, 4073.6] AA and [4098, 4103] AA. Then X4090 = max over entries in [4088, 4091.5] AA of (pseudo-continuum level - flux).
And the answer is 0.6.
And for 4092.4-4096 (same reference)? -0.5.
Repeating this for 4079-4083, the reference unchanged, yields 0.0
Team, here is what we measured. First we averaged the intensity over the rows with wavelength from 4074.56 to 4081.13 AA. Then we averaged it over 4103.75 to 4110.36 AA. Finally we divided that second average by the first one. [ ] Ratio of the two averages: 1.06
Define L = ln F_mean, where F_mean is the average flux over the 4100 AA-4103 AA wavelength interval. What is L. 2.64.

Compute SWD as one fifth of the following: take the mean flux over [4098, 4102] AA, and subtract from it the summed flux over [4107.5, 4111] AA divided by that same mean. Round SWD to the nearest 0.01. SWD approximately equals 2.01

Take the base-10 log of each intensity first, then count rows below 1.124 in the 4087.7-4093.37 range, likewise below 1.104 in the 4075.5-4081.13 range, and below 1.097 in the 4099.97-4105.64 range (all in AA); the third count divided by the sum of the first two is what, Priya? 0.14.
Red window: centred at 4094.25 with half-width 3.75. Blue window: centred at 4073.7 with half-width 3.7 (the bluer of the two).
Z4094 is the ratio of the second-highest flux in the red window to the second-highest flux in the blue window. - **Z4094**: 1.10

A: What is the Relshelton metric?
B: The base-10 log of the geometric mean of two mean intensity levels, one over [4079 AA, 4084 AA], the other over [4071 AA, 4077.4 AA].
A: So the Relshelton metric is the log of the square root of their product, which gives 1.10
